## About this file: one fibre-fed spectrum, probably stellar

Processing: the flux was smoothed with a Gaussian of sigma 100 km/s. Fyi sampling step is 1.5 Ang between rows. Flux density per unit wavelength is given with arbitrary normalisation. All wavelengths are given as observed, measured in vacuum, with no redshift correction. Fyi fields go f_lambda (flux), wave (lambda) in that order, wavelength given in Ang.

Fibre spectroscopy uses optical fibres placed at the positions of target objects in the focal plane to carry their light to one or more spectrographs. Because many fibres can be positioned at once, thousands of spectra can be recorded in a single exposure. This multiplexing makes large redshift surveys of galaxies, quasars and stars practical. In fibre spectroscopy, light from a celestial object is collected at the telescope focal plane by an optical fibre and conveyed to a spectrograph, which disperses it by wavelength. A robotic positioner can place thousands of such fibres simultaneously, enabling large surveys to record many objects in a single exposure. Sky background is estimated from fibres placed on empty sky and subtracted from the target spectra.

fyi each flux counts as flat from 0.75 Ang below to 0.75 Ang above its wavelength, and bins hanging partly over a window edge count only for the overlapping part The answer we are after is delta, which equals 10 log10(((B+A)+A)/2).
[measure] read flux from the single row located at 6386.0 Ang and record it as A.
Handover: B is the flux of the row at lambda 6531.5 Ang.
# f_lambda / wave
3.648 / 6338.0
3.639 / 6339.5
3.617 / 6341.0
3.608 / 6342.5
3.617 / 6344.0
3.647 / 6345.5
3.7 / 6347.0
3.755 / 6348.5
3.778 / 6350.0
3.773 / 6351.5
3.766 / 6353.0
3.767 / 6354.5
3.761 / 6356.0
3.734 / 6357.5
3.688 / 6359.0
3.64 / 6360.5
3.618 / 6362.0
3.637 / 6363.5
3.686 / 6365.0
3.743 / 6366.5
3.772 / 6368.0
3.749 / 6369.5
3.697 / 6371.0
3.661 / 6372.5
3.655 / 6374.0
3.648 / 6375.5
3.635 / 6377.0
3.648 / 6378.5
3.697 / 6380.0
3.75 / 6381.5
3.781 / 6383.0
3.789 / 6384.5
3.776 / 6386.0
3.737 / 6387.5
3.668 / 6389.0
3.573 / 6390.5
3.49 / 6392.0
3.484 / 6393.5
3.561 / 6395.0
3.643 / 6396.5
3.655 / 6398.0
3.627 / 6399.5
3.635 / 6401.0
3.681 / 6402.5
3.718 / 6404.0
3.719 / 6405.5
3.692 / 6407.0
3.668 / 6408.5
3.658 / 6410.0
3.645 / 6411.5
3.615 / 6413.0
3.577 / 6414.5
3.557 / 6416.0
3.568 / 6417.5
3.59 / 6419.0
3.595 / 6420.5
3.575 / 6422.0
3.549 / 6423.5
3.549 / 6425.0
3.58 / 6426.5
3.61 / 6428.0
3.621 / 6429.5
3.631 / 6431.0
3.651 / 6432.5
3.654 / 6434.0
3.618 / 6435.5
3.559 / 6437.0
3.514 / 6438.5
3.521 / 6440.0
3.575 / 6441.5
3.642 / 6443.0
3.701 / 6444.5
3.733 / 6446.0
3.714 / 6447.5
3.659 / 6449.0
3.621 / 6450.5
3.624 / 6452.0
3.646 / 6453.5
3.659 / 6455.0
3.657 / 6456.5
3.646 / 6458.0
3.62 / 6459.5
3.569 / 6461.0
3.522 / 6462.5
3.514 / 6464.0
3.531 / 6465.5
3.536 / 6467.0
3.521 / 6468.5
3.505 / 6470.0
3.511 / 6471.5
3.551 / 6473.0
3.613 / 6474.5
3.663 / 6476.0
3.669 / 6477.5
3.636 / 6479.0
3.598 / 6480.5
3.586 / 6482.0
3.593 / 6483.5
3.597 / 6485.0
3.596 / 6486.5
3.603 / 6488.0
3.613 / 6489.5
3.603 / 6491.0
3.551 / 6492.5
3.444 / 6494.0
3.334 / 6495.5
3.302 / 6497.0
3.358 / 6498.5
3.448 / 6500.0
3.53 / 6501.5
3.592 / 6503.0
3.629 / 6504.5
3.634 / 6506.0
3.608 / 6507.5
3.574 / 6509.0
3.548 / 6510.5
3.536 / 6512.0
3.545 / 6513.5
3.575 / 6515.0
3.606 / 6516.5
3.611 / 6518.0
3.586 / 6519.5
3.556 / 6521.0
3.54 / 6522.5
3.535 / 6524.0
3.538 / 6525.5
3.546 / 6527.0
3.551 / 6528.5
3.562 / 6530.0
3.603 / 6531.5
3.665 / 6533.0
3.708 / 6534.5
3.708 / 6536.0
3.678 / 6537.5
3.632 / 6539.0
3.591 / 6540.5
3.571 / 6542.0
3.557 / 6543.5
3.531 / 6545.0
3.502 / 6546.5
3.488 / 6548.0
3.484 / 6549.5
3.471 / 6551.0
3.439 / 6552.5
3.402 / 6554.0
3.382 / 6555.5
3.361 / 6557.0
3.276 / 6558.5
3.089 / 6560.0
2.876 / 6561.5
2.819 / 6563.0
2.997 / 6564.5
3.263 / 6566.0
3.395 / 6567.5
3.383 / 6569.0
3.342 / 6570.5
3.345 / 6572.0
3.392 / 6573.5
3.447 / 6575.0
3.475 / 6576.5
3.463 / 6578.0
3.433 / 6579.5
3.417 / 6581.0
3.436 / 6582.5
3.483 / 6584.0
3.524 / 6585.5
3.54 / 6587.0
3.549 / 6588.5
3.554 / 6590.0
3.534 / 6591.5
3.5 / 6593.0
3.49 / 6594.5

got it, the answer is 7.46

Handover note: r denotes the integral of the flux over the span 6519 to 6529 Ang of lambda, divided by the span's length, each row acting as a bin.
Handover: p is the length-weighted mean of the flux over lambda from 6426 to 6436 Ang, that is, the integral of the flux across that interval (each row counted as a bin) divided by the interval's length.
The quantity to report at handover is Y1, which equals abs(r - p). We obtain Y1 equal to 0.08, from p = 3.62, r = 3.55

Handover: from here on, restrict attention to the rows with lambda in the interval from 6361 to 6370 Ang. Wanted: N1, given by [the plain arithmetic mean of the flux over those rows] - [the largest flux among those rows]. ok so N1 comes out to -0.071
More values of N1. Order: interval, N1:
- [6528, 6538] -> -0.069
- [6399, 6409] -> -0.042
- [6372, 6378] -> -0.011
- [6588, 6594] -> -0.020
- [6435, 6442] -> -0.061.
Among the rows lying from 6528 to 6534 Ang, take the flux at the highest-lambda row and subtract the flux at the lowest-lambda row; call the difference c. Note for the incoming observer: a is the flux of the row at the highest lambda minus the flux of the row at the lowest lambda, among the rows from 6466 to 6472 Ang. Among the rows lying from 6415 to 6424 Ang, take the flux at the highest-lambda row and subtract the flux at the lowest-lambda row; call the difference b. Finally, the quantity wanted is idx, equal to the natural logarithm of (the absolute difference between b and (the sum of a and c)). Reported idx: -2.3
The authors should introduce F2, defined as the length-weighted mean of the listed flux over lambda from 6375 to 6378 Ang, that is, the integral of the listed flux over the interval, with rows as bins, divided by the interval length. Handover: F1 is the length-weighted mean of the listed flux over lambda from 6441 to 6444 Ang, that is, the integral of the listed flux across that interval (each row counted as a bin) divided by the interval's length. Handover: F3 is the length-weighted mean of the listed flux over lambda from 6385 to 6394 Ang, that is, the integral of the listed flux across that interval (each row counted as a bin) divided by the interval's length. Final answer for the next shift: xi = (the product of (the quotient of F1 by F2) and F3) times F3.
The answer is 13.1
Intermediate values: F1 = 3.62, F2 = 3.64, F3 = 3.63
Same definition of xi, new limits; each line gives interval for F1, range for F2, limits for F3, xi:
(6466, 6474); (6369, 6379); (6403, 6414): 13.0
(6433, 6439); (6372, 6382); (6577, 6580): 11.7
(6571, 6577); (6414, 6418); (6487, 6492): 12.4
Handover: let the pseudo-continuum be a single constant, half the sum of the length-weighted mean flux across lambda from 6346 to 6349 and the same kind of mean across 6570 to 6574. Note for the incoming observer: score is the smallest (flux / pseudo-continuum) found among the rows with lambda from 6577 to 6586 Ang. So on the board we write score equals 0.97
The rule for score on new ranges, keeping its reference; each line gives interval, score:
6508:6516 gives 1.00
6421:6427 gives 1.00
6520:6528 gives 1.00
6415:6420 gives 1.01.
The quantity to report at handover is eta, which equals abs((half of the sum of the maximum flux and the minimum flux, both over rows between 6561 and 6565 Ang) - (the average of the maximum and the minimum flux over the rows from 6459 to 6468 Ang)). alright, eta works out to 0.66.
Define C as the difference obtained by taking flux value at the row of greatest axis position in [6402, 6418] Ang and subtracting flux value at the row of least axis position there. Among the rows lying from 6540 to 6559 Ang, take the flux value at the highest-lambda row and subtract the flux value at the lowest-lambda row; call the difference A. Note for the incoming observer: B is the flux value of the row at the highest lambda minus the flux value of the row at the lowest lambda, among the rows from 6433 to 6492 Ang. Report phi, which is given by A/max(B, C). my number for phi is 6.2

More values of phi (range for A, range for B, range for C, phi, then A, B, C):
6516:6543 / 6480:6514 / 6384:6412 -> 0.7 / -0.035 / -0.05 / -0.14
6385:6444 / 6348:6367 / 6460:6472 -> 11.2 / -0.134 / -0.01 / -0.06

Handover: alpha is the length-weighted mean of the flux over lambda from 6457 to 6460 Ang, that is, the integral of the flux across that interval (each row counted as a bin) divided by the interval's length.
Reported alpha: 3.64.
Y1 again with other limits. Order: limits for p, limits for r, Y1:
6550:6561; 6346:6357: 0.42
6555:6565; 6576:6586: 0.35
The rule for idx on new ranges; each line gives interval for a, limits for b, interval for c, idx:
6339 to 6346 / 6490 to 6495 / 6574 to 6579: -1.7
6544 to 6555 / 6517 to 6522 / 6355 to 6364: -1.6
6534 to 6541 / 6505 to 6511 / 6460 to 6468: -2.7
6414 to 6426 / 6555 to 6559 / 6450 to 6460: -2.6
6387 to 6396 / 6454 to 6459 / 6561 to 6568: -1.0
